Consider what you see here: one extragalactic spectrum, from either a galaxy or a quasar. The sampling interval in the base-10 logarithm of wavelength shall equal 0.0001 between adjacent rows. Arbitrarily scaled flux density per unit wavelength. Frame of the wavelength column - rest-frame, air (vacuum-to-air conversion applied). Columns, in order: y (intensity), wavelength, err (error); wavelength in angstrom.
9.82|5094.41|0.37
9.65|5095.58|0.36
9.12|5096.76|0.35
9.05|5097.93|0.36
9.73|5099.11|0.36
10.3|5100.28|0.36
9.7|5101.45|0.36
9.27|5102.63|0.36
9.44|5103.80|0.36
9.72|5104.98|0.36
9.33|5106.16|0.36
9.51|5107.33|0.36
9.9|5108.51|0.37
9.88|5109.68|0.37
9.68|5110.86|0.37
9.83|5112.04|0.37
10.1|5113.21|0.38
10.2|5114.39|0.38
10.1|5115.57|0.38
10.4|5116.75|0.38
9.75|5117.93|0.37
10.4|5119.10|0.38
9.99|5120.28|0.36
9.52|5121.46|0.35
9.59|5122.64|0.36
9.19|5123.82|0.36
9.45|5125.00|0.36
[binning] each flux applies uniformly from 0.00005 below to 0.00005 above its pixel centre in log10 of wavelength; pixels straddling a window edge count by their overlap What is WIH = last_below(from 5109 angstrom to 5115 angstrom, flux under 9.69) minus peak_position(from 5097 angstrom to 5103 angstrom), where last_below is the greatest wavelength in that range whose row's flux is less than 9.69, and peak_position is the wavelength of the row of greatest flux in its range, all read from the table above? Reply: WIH 10.6 angstrom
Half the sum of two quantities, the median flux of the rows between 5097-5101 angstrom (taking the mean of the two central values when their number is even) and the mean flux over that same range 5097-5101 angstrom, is 9.7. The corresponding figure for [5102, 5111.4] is 9.6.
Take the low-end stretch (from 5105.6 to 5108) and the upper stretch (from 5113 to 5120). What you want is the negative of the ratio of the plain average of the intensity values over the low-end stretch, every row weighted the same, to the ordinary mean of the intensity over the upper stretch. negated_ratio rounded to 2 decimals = -0.93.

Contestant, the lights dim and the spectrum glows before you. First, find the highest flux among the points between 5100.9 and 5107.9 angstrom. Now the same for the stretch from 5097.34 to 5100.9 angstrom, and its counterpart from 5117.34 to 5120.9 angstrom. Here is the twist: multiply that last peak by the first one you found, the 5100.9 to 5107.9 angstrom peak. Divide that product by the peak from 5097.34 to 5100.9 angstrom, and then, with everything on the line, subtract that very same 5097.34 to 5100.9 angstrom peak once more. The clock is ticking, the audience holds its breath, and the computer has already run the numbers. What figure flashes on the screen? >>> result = -0.5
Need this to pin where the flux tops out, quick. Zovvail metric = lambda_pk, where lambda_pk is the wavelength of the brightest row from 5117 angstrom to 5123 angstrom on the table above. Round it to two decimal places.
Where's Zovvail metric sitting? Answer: 5119.10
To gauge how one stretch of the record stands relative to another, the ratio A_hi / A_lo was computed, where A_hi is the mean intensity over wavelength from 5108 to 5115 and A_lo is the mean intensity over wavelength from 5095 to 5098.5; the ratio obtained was 1.07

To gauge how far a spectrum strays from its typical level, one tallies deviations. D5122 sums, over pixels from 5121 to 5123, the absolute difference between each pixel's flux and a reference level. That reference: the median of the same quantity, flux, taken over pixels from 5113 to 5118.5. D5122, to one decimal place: 1.1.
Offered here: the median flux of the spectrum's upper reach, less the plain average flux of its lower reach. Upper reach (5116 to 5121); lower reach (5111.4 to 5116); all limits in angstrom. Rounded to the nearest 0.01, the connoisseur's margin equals 0.14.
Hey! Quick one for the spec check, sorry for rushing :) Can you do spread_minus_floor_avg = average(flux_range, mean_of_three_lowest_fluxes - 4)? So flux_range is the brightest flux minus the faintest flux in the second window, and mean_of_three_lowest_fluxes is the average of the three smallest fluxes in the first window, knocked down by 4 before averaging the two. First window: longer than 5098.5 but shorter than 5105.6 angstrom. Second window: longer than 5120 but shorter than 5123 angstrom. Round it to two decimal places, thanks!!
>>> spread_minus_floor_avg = 2.97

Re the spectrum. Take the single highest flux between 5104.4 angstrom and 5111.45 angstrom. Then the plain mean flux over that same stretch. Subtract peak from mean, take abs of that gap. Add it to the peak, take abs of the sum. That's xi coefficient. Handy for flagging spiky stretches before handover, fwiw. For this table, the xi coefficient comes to 10.1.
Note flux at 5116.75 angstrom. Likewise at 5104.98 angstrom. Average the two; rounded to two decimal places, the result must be 10.06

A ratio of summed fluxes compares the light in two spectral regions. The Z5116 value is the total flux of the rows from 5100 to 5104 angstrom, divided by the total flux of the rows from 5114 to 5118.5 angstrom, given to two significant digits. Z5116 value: 0.96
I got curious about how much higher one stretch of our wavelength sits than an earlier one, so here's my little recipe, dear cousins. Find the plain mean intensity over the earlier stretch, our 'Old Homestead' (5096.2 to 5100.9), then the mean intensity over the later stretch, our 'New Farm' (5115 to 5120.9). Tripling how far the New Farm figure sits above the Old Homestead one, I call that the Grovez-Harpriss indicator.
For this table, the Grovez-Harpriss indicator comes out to 1.7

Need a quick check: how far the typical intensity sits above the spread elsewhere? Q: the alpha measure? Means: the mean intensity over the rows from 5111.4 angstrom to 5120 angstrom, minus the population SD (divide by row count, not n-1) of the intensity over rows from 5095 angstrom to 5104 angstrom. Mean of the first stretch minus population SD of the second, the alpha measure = 9.7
